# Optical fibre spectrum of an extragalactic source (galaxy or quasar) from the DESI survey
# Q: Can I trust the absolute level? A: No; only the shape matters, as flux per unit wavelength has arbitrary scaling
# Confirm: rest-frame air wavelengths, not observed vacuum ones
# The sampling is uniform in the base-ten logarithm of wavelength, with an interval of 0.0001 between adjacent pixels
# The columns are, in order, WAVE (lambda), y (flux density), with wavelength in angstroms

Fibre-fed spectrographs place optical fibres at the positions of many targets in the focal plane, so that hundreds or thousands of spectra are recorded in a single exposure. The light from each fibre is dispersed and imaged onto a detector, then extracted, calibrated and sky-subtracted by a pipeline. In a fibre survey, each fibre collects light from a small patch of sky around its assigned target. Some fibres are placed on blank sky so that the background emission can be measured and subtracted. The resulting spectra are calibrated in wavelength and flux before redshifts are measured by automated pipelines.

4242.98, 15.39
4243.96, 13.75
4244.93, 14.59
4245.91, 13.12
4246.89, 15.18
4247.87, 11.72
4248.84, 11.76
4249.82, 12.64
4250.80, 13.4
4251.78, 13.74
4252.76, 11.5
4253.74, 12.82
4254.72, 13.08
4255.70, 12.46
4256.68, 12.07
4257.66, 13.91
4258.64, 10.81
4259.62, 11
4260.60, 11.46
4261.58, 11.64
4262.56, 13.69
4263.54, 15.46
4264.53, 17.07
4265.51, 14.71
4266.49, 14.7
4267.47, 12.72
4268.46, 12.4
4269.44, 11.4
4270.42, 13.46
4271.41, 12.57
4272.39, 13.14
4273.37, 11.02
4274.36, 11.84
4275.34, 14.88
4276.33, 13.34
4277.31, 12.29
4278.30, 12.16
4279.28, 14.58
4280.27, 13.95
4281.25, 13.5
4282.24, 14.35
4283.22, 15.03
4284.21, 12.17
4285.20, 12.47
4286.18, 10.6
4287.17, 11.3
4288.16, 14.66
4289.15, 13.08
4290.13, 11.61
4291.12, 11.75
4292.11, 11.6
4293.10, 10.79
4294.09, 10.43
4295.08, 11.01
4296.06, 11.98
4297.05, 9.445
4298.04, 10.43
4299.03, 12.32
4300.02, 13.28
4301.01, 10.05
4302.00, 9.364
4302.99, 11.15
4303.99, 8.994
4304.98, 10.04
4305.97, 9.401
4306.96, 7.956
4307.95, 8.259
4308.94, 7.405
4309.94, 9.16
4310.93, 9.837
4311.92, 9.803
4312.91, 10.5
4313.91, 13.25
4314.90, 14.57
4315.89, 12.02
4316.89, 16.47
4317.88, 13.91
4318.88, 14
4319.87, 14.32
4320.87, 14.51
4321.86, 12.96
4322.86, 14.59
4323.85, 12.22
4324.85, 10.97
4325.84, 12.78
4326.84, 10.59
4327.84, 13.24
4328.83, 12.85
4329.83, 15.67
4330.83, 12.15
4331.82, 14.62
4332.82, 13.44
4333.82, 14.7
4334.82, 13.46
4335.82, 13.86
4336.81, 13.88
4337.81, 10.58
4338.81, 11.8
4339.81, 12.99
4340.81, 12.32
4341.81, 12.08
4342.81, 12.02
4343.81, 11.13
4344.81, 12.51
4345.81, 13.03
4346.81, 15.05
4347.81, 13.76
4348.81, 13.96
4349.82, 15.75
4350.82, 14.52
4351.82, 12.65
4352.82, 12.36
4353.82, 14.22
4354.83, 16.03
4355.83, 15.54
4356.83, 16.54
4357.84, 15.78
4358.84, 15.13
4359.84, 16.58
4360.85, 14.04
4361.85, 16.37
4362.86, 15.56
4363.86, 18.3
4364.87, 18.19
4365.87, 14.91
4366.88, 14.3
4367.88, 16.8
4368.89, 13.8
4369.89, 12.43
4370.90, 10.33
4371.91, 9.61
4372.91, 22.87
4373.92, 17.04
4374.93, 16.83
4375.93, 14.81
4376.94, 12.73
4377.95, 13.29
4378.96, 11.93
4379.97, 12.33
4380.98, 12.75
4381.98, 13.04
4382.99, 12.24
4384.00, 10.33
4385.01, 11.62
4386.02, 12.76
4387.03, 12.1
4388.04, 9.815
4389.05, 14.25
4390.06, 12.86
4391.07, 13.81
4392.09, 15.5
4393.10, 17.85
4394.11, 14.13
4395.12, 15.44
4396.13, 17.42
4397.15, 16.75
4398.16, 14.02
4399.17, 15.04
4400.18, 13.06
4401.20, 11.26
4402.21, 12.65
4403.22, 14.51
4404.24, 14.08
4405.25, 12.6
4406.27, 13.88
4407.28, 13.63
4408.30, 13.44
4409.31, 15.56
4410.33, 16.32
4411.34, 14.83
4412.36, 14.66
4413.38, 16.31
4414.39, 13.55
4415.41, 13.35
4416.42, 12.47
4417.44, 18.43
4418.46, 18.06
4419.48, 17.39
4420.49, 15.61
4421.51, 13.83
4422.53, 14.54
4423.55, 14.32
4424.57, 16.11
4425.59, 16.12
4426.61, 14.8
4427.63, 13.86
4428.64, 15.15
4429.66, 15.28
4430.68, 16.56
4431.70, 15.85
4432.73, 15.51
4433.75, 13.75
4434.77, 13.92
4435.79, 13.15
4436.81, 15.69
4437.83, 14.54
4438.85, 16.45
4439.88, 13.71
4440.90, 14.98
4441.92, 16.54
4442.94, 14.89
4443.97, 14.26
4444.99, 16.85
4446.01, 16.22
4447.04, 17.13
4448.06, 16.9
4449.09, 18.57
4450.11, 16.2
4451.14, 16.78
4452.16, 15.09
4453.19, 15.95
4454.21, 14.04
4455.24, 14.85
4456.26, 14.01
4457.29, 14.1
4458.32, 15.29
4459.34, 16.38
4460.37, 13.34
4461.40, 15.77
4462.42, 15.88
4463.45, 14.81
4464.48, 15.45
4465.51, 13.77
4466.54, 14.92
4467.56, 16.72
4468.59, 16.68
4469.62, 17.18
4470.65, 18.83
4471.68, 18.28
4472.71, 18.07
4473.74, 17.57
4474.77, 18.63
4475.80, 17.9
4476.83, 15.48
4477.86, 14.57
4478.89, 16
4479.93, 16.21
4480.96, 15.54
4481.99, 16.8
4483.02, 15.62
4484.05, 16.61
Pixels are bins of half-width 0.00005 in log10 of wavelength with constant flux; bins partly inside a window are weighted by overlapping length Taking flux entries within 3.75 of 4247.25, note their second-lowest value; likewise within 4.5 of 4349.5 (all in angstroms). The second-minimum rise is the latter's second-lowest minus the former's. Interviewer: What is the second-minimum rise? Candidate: 0.9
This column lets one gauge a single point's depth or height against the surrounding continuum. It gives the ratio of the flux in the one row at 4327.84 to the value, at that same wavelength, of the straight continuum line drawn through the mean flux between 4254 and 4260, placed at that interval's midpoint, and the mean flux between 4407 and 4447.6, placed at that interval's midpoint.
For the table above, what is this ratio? 0.98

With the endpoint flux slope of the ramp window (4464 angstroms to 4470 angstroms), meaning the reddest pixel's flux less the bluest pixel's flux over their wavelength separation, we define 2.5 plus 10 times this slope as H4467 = 5.9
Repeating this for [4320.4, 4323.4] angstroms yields 2.9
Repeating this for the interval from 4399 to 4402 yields -16.1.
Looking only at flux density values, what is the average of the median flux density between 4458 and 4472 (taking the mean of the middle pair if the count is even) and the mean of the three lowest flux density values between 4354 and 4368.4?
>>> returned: 15.1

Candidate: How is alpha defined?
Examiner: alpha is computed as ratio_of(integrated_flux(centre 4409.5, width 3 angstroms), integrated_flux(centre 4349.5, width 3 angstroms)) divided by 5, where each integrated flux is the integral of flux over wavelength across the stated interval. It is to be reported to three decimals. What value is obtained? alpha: 0.208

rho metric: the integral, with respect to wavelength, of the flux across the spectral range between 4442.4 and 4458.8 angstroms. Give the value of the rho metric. 257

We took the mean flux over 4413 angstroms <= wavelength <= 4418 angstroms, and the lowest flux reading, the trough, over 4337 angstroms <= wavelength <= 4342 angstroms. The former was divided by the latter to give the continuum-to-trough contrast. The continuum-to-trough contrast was 1.40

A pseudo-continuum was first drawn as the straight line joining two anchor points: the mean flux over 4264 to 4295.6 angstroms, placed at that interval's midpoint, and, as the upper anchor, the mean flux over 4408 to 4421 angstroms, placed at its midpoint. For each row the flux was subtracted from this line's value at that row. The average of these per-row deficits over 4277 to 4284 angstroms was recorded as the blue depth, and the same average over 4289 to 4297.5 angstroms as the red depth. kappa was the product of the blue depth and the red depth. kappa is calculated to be -1.5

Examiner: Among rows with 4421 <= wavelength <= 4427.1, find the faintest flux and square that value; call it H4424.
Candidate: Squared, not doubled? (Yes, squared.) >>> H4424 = 191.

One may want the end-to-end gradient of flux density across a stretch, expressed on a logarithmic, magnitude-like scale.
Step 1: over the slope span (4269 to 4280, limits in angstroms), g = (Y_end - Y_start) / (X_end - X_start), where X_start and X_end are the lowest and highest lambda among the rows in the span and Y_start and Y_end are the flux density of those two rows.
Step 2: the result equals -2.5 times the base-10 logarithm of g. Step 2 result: 1.2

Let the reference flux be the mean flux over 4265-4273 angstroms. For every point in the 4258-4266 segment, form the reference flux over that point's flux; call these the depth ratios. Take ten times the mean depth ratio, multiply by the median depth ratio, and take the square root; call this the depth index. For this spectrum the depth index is 3.26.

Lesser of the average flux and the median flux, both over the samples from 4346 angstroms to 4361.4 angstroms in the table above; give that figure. 14.8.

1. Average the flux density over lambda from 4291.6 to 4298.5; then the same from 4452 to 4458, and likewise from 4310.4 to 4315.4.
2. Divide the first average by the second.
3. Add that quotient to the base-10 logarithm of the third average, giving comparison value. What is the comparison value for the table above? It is 1.80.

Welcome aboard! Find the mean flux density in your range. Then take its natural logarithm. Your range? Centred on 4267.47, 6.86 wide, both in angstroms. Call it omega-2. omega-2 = 2.62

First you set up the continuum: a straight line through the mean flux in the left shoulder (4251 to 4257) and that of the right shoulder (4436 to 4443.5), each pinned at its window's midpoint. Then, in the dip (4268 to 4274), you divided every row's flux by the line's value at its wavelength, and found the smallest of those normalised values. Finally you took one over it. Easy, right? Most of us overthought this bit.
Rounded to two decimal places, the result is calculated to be 1.17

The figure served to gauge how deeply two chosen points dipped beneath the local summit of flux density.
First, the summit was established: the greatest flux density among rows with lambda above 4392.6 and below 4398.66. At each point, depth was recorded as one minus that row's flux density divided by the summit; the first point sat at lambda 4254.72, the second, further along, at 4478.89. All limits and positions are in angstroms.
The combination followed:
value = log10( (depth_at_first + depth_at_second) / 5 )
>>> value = -1.13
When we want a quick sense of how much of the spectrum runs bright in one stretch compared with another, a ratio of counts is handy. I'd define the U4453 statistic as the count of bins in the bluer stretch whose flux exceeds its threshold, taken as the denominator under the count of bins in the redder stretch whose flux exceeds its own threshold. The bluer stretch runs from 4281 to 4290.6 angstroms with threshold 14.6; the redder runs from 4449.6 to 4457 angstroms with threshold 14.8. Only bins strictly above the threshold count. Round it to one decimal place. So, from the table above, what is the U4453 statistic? 2.5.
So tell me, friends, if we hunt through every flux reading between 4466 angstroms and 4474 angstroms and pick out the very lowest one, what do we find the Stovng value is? 14.92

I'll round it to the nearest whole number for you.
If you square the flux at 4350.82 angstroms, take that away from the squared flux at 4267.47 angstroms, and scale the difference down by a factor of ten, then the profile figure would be -5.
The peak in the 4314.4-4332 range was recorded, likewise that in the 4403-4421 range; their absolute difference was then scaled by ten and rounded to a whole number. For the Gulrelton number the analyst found 20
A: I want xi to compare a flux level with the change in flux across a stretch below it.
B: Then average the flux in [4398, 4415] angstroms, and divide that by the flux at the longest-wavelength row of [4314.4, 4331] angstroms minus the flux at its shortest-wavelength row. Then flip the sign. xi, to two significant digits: 5.8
